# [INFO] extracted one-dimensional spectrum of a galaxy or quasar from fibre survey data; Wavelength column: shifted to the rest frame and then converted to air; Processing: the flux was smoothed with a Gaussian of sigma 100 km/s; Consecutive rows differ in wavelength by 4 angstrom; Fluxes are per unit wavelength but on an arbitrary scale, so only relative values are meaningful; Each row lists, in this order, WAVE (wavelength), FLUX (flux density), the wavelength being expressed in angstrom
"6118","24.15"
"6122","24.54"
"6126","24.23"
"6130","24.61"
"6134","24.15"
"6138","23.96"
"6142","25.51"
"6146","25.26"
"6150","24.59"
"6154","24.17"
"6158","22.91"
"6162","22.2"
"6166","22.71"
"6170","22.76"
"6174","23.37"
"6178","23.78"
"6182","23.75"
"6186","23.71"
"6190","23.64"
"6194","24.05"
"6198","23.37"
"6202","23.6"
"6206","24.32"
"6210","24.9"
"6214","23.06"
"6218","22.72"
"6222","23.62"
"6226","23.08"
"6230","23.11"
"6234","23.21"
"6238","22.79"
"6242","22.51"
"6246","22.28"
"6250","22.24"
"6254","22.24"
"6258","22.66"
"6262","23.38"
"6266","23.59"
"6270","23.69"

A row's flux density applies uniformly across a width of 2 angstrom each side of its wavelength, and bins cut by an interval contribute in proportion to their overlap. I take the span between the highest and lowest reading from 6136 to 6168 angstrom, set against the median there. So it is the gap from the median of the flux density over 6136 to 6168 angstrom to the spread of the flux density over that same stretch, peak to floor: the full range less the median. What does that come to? -20.8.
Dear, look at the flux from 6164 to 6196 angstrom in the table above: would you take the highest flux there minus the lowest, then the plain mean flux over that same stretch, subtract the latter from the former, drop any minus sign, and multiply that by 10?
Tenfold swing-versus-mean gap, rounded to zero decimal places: 221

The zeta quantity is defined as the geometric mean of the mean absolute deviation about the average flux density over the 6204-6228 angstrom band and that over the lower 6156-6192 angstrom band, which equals 0.574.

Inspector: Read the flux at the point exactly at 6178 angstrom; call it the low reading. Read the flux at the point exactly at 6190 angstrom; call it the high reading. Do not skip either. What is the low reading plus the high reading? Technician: 47.4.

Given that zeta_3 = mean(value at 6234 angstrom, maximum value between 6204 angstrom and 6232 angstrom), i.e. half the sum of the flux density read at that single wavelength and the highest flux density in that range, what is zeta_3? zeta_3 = 24.1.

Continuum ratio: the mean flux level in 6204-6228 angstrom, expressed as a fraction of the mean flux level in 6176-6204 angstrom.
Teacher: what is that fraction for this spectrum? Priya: 1.00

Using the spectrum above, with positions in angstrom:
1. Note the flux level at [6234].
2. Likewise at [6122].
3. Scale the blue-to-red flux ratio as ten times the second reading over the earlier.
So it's 10.6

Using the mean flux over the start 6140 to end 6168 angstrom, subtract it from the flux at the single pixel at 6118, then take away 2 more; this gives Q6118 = -1.76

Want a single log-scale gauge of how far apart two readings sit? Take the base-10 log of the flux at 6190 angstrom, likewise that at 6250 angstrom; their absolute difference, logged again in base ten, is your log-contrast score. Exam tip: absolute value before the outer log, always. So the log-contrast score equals -1.6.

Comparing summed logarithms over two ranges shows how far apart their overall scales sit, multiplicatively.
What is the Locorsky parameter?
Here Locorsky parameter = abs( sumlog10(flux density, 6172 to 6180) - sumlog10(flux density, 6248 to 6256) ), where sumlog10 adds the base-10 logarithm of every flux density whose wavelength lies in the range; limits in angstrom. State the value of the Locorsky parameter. 0.051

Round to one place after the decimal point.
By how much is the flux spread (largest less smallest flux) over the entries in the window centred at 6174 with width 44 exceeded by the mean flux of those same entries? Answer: 21.4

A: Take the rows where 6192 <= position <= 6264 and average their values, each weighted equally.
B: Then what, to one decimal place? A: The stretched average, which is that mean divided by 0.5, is 46.3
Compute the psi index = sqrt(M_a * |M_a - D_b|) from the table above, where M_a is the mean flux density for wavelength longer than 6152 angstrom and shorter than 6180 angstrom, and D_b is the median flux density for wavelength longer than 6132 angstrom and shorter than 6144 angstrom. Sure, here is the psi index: 4.9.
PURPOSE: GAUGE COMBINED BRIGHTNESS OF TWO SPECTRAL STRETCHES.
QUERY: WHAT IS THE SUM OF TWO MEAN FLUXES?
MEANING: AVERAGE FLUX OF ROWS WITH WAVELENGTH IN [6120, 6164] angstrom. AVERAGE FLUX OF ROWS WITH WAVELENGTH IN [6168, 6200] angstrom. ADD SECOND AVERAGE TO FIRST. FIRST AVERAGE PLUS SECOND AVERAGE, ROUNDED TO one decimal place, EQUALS 47.7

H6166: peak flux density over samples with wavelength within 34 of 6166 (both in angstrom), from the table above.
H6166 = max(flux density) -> 25.51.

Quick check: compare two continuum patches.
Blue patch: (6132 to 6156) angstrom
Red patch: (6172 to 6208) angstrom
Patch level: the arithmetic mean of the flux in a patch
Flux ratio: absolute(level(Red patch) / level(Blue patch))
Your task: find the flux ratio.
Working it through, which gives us 0.964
